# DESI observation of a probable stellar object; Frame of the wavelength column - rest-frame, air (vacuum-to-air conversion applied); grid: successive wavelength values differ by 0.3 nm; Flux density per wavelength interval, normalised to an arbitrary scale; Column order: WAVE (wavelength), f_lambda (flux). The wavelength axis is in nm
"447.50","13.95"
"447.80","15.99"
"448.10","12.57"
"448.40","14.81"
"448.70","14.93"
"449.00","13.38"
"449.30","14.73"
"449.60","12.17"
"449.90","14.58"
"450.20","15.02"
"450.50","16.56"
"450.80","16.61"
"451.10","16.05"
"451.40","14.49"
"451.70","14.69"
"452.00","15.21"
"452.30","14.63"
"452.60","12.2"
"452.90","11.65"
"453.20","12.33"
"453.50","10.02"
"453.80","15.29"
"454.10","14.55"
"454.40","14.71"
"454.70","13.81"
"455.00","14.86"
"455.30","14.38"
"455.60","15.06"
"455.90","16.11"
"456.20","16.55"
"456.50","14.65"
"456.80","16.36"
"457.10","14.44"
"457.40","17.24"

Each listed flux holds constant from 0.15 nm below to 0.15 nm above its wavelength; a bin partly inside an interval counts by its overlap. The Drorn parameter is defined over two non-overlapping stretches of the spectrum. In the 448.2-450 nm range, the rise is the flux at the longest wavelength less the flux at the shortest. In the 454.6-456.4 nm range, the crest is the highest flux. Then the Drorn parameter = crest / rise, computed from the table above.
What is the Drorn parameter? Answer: -72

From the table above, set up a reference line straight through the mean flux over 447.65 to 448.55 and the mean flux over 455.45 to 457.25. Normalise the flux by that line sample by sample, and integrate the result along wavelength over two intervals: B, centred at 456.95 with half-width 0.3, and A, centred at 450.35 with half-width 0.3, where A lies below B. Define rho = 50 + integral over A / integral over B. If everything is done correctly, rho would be 51.1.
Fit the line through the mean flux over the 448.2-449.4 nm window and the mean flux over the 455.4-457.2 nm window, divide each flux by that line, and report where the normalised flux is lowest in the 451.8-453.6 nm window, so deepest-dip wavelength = 453.50 nm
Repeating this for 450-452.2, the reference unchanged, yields 451.40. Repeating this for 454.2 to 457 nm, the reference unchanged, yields 454.70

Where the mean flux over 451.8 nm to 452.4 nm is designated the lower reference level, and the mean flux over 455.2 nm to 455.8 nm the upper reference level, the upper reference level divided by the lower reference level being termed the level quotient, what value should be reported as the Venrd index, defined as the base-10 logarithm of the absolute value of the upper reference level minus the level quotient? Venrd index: 1.14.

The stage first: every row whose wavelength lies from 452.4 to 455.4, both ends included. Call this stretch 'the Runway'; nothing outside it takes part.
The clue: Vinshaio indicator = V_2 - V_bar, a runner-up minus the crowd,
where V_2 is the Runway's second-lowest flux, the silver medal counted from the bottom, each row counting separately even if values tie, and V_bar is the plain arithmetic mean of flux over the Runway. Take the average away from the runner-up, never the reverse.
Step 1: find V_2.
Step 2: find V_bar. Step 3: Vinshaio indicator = -1.7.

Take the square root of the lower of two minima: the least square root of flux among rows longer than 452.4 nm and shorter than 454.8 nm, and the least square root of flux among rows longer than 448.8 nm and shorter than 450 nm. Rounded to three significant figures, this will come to 1.78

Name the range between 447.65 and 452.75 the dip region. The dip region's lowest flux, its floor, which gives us 12.17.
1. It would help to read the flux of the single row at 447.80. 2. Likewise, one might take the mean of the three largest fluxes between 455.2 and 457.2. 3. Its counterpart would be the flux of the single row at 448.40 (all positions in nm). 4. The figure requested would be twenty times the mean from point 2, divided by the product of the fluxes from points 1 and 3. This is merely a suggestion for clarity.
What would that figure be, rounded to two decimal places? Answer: 1.38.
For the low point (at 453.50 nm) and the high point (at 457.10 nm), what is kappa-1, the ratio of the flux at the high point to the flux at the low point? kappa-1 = 1.44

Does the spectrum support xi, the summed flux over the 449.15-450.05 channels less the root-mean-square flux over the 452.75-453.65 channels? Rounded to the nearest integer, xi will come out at 30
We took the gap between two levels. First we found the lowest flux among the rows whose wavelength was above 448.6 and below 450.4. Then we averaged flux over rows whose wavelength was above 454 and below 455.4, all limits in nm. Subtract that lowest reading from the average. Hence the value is 2.3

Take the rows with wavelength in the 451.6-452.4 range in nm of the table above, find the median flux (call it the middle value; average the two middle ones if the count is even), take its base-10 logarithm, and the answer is 1.17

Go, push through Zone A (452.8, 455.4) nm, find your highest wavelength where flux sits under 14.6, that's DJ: 455.30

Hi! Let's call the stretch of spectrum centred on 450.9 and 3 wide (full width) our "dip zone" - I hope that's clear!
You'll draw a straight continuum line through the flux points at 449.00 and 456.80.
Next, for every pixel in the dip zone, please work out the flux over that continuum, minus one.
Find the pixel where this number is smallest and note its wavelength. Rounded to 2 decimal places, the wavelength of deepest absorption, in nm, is 449.60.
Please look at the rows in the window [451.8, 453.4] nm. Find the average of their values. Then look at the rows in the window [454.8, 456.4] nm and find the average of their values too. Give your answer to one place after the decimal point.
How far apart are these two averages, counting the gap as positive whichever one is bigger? 2.2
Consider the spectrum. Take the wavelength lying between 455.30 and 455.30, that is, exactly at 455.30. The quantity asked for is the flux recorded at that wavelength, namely 14.38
